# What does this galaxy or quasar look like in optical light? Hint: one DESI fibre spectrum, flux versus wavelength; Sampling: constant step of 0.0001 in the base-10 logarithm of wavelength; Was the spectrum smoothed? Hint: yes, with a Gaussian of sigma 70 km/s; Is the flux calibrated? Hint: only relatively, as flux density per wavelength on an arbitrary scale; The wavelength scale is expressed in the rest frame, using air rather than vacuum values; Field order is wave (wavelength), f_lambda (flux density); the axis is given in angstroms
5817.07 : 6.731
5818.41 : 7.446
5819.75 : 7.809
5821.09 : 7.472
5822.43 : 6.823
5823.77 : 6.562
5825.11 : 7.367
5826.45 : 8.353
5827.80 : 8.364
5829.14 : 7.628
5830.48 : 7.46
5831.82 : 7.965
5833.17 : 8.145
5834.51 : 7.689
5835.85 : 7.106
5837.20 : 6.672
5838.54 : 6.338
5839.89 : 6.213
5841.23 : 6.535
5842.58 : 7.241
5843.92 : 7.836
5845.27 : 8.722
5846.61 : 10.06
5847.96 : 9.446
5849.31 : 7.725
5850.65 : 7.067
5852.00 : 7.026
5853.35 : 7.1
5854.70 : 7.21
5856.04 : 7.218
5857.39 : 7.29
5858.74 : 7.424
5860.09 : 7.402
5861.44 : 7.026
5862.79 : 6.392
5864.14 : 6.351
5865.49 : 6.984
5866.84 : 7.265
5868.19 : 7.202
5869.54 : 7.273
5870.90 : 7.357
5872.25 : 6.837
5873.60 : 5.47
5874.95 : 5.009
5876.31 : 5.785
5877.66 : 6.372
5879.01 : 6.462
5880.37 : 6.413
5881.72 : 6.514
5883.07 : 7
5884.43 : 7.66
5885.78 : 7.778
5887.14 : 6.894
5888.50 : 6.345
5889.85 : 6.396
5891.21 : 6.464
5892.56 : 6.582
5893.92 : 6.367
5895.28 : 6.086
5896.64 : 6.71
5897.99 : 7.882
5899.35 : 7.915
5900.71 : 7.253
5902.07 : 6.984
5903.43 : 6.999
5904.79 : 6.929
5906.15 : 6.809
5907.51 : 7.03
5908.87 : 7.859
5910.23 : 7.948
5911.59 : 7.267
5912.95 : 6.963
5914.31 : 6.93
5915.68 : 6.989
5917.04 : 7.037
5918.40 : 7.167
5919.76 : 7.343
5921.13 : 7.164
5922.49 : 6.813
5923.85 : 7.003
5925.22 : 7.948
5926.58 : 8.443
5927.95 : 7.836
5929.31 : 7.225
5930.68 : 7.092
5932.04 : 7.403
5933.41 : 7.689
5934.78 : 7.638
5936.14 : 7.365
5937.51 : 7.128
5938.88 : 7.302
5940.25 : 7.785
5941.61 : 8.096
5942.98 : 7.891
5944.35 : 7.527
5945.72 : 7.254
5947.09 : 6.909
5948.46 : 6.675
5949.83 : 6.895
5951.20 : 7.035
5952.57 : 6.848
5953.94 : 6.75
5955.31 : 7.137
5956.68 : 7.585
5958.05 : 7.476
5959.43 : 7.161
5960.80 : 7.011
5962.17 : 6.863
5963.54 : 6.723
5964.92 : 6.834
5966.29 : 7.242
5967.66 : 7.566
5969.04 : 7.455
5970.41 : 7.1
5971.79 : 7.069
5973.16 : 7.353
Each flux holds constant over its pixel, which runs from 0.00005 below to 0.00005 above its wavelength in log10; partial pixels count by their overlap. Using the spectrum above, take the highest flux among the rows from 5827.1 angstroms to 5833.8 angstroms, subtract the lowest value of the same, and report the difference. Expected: 0.90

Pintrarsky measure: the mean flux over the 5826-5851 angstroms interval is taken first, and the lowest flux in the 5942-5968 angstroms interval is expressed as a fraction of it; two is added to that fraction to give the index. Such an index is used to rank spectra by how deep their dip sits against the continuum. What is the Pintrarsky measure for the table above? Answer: 2.87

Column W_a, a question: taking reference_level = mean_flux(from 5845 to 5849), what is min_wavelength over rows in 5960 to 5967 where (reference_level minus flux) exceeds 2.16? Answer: 5960.80 angstroms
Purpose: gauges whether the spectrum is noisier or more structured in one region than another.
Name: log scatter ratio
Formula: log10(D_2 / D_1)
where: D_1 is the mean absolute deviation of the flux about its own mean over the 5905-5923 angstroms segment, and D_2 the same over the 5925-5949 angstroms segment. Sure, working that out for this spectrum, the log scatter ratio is 0.14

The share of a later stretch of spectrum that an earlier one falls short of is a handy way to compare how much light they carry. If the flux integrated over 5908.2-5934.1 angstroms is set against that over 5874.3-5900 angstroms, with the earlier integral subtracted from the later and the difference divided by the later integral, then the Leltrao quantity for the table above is 0.10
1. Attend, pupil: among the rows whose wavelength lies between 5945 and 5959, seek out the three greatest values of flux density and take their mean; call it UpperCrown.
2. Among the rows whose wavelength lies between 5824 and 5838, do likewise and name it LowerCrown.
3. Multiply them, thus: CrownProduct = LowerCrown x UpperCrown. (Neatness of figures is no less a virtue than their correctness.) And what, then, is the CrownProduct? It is 61.6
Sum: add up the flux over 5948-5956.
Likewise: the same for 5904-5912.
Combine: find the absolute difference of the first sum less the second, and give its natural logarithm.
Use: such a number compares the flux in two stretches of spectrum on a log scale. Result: 0.92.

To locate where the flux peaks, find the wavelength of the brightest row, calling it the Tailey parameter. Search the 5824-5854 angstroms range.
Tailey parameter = 5846.61 angstroms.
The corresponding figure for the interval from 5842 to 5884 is 5846.61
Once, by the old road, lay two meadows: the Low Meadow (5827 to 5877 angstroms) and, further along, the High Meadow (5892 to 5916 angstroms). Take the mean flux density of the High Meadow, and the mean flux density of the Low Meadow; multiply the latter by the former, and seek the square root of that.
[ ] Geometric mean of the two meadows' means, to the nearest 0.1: 7.2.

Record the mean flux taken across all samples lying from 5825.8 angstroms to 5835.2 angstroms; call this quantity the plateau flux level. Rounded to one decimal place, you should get 7.9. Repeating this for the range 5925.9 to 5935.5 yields 7.6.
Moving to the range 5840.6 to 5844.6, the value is 7.2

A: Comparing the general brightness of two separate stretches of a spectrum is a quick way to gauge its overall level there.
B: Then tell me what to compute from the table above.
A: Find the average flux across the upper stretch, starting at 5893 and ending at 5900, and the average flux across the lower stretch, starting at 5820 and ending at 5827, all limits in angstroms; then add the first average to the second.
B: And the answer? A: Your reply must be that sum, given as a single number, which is 14.3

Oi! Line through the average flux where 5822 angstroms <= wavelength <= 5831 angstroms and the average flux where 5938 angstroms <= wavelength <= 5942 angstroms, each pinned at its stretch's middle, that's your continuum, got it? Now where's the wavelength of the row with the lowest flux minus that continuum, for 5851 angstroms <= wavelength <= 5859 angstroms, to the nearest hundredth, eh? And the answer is 5852.00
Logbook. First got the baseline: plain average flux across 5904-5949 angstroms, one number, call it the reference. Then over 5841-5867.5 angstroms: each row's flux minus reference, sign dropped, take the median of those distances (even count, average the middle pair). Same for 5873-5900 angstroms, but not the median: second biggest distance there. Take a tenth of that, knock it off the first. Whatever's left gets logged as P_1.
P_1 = 0.13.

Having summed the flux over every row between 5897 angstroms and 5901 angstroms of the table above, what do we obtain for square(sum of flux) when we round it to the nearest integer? 531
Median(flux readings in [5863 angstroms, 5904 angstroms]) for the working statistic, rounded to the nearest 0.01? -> 6.77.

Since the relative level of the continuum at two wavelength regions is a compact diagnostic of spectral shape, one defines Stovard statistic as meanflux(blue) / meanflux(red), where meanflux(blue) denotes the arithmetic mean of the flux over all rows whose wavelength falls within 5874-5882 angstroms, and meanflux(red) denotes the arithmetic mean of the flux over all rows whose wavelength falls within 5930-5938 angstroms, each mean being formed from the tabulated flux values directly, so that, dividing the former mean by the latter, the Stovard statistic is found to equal 0.82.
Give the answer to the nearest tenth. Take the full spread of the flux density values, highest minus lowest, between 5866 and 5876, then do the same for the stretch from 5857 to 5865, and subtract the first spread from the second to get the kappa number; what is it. -1.3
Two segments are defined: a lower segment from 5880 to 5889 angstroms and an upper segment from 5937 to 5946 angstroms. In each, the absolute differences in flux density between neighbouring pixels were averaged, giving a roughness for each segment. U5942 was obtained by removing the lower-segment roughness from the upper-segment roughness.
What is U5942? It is -0.16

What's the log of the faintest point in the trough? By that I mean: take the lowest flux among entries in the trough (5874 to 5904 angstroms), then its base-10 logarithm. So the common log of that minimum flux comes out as 0.70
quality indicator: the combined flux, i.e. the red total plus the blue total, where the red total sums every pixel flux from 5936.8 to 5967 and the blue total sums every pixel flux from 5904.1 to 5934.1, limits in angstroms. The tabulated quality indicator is 319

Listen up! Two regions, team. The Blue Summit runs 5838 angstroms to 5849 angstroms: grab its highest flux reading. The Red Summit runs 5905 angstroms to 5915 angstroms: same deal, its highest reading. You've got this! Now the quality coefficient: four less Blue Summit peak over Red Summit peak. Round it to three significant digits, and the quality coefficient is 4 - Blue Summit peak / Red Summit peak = 2.73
